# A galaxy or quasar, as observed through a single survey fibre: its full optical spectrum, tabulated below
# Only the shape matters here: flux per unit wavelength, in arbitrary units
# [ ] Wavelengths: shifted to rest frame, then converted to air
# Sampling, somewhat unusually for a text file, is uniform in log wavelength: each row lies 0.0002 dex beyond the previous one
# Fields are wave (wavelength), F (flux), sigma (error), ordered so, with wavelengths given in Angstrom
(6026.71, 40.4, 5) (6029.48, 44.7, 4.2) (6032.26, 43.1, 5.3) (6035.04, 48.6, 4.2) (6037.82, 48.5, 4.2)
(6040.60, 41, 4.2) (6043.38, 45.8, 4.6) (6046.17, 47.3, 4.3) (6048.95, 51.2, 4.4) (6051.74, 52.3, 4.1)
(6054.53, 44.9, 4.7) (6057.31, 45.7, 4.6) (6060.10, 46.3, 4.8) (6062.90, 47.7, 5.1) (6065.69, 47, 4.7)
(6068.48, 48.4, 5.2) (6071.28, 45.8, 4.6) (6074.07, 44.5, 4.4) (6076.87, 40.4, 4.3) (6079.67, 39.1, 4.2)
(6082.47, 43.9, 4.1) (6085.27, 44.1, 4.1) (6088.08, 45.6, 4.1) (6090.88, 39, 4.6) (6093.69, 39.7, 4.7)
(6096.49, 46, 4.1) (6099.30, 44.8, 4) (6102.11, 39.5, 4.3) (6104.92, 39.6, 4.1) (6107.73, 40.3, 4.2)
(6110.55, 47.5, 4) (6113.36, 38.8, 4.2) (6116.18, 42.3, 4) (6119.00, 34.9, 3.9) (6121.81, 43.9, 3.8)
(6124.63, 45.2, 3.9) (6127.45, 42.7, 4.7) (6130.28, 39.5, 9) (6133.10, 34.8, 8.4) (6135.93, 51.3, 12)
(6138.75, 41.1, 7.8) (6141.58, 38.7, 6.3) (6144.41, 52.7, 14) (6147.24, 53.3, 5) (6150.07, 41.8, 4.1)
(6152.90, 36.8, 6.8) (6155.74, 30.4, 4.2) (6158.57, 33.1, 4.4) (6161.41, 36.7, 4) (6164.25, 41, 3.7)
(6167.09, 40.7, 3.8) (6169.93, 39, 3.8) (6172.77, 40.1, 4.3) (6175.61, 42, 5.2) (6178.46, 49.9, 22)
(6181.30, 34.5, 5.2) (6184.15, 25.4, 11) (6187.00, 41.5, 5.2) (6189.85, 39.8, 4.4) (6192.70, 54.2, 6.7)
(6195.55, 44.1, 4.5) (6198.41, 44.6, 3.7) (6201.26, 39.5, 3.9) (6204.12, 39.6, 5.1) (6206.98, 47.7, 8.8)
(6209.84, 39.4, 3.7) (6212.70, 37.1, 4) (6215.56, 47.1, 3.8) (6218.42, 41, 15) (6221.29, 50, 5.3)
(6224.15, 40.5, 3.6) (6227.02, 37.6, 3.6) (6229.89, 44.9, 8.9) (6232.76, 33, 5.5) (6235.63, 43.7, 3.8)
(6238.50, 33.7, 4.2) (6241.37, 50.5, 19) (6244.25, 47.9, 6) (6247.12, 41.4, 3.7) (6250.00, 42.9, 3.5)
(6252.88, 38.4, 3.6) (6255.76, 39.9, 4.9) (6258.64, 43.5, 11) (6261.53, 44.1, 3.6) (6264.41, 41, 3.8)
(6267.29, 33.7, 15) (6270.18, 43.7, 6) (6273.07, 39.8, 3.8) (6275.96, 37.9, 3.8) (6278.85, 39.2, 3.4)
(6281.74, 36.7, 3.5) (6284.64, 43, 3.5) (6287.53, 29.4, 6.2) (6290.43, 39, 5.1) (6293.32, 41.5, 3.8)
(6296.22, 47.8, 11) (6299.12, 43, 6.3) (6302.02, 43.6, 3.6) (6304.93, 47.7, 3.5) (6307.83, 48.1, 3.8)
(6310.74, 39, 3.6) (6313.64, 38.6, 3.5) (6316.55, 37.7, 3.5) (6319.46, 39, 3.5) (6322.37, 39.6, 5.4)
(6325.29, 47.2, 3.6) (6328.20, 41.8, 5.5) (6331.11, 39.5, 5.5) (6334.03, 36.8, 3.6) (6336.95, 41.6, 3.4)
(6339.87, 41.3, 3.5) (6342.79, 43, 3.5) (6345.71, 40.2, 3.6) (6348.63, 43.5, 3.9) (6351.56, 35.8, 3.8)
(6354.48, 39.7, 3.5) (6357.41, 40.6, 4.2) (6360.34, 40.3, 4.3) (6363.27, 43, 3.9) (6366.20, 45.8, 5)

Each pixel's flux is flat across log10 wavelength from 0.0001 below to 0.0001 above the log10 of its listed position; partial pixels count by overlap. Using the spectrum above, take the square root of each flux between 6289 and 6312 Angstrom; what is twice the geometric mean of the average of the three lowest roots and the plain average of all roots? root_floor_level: 12.9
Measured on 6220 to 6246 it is 12.4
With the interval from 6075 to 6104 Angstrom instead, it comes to 12.8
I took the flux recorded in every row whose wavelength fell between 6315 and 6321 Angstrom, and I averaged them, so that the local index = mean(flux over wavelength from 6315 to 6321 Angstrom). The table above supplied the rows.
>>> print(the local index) 38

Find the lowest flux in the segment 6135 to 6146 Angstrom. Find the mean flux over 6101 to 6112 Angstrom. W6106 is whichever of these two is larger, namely 42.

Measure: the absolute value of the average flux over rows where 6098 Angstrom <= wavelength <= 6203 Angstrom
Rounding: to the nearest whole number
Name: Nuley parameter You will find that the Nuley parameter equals 41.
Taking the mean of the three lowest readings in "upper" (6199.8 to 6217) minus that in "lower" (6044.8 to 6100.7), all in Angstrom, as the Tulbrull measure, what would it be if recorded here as -1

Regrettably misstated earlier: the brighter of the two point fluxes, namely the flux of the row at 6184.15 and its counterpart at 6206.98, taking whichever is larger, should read 48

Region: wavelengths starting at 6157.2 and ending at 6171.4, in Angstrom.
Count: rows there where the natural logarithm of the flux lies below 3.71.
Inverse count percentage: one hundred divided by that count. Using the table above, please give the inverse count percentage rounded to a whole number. 25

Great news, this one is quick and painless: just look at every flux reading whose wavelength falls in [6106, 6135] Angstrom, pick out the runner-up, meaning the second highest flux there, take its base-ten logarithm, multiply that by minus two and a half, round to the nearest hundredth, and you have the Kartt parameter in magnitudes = -4.14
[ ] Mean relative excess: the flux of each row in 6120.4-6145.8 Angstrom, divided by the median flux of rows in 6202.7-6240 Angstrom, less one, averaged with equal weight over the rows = 0.07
